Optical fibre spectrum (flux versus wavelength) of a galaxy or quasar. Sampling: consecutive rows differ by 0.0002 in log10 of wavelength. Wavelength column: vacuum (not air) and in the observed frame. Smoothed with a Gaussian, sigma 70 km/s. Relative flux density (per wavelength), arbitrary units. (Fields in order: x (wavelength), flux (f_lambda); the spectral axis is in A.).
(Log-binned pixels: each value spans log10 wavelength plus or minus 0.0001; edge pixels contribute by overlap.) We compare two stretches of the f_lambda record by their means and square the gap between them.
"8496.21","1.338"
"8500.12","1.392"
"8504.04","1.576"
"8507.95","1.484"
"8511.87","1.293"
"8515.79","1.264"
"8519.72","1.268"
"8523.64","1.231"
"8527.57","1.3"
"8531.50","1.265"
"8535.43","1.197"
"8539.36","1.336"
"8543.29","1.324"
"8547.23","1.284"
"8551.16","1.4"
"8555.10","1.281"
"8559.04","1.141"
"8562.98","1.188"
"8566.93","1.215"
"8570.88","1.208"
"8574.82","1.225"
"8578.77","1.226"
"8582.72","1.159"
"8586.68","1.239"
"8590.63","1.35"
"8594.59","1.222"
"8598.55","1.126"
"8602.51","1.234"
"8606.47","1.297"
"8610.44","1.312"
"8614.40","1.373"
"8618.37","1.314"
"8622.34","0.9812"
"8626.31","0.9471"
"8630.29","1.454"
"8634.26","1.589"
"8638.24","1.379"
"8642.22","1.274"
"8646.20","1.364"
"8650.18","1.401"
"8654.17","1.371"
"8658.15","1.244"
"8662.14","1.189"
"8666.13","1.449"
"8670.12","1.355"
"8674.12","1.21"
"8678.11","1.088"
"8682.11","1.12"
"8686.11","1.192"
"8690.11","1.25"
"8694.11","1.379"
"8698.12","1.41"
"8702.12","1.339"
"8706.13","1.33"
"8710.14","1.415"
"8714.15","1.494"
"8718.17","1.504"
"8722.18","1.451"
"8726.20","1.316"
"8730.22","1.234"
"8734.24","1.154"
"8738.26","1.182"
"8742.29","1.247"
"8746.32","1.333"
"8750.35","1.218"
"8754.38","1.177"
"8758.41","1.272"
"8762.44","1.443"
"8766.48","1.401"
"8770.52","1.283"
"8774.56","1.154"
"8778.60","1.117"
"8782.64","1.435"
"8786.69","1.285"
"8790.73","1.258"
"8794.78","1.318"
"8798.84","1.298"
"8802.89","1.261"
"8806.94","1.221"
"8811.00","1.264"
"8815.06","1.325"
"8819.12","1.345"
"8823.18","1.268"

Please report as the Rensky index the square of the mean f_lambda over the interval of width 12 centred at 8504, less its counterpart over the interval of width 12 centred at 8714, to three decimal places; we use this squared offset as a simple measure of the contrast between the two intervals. 0.000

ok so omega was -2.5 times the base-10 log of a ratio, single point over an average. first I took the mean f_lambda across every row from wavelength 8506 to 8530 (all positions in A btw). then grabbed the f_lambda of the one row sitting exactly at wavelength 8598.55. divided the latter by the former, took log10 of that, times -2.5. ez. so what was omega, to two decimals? 0.16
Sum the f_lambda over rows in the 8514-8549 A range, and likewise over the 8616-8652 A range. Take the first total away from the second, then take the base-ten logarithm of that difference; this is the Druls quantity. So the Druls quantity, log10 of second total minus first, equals -0.63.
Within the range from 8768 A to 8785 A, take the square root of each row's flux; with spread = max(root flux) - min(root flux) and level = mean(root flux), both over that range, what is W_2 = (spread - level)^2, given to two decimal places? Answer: 0.95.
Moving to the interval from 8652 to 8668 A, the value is 1.06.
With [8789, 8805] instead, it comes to 1.22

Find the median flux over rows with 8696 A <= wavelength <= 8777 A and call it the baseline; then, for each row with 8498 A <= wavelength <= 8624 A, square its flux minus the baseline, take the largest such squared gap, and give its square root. 0.34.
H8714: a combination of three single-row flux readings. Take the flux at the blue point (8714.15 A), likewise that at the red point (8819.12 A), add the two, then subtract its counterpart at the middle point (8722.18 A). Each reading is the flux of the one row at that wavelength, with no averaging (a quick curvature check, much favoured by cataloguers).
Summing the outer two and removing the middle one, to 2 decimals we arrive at 1.39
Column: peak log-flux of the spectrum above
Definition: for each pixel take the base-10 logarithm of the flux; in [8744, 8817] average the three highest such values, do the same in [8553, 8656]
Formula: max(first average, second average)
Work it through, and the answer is 0.170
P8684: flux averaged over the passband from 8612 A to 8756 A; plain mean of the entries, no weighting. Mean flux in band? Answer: 1.30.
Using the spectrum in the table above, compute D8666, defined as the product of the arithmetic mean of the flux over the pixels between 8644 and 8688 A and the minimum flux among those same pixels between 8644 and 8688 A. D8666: 1.38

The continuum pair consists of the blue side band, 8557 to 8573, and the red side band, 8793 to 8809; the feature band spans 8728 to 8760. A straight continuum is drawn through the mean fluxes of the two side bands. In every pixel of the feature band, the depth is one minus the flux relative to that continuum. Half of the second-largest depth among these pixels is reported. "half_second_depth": 0.03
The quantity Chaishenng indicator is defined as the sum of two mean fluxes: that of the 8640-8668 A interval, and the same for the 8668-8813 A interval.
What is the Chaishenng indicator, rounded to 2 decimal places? 2.62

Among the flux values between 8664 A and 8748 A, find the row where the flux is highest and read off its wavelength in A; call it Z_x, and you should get 8718.17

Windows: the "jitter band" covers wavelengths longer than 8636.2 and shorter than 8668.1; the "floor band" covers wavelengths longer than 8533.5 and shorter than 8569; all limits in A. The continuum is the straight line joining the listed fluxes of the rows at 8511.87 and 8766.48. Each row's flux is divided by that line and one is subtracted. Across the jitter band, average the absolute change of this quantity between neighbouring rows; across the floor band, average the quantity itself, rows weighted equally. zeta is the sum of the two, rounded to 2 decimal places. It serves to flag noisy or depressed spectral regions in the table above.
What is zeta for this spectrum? 0.04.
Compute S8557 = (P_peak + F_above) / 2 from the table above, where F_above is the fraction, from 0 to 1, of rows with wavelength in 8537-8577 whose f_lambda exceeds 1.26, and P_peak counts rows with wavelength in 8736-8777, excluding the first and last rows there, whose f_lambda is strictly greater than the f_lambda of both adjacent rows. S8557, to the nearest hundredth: 1.25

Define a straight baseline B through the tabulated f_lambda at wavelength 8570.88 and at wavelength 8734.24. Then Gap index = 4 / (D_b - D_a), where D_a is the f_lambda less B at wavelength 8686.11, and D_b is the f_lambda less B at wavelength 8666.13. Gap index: 16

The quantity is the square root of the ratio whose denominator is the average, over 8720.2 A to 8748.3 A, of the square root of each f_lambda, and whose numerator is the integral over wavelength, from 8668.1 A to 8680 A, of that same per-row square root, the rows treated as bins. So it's 3.4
